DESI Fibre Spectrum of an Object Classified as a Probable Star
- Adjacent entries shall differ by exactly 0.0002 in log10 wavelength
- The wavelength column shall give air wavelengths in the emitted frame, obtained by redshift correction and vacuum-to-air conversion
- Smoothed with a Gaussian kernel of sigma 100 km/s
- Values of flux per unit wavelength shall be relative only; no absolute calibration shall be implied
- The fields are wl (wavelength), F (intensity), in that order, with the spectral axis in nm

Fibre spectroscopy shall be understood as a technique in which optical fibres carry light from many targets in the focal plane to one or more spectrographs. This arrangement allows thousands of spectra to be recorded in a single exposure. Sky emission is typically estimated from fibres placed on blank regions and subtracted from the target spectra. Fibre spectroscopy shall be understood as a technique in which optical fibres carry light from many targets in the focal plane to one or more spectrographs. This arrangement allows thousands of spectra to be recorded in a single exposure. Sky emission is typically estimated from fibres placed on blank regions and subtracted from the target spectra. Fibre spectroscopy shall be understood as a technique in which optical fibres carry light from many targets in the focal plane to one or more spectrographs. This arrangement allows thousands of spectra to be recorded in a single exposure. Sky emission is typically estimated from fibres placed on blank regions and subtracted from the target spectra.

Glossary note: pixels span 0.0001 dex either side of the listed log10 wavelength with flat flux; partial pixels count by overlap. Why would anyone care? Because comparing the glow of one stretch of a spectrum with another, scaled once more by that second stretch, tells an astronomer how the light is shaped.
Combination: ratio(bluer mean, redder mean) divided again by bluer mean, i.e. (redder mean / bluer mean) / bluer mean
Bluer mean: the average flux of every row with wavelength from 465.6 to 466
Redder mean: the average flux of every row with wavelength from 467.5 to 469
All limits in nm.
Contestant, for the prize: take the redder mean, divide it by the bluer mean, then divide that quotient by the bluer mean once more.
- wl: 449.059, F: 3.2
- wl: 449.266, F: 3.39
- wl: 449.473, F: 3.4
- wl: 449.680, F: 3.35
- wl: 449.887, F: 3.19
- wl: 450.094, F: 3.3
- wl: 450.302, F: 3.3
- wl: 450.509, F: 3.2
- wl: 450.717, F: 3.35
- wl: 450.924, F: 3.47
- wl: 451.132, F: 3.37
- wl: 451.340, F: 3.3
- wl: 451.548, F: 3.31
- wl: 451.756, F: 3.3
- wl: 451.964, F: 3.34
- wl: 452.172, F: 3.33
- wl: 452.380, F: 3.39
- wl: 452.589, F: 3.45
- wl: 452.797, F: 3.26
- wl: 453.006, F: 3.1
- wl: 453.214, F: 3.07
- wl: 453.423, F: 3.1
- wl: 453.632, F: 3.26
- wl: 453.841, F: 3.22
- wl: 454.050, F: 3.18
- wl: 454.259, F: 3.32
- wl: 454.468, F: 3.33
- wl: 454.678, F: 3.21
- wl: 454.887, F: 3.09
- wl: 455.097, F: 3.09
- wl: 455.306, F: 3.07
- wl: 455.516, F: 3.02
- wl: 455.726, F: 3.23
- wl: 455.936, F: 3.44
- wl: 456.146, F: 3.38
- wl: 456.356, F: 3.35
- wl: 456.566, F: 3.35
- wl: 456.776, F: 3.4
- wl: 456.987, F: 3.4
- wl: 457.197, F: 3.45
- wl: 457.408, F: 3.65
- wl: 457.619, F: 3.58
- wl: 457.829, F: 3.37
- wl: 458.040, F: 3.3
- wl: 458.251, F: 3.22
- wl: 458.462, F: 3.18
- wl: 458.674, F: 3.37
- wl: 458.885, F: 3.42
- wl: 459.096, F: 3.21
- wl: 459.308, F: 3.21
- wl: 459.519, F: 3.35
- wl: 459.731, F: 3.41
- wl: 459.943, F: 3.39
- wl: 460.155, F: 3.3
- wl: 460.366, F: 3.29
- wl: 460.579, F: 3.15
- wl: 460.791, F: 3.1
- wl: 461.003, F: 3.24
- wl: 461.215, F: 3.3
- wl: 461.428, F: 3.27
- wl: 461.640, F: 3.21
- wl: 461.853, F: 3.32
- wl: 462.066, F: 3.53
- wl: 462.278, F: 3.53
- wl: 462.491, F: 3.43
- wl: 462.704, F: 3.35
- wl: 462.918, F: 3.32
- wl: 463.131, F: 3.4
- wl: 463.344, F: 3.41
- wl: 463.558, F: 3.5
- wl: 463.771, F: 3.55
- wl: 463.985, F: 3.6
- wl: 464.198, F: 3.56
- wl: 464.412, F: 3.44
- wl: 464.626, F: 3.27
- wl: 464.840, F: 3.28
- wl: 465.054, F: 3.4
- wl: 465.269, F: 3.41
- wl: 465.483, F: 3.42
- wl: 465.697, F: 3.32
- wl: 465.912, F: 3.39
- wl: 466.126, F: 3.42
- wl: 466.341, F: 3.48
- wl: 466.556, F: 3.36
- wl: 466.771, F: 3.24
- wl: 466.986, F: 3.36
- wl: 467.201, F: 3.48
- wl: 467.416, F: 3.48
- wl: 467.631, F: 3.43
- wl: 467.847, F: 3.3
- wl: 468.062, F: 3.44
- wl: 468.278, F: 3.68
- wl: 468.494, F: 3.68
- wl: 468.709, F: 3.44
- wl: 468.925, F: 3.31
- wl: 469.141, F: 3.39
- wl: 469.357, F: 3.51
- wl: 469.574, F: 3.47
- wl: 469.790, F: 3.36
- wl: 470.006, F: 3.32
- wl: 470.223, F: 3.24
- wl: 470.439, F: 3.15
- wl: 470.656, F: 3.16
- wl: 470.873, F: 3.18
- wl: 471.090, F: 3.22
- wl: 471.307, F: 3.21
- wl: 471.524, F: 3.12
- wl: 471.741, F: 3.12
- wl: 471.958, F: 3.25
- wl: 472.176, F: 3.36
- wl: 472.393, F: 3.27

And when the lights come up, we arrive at 0.31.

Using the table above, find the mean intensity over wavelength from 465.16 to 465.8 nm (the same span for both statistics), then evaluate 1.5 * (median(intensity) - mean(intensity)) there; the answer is 0.04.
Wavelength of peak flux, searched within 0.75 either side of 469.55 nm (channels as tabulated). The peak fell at 469.357 nm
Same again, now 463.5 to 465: 463.985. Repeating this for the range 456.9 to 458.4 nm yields 457.408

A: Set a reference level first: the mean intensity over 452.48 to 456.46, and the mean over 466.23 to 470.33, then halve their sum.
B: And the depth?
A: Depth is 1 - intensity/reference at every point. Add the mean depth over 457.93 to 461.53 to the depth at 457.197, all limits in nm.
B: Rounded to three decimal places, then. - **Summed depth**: -0.027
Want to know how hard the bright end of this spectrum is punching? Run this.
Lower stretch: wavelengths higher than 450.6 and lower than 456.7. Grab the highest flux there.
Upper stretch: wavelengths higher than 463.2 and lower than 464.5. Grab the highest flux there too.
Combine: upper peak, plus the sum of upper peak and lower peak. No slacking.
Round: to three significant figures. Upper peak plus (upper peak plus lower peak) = 10.7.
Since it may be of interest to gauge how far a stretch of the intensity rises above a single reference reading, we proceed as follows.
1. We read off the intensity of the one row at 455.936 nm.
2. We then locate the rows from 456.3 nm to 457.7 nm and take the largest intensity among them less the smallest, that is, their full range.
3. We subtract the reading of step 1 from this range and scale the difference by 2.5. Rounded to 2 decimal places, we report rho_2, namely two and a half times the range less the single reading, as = -7.85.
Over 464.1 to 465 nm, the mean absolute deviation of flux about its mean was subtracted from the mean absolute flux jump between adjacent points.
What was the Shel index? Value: -0.01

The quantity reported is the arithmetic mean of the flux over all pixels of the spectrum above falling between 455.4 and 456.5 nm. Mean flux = 3.28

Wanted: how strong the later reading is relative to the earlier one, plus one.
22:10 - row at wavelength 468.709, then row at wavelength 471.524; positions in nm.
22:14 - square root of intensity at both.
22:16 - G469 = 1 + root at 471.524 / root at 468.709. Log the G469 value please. 1.95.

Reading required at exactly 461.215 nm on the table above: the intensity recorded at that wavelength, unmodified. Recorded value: 3.3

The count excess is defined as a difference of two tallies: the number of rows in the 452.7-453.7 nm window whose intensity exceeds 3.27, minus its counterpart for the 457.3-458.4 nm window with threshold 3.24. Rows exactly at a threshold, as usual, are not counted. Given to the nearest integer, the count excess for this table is -4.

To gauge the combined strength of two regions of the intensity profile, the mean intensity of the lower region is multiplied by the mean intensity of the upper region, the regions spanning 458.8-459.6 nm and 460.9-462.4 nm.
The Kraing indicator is 11.0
